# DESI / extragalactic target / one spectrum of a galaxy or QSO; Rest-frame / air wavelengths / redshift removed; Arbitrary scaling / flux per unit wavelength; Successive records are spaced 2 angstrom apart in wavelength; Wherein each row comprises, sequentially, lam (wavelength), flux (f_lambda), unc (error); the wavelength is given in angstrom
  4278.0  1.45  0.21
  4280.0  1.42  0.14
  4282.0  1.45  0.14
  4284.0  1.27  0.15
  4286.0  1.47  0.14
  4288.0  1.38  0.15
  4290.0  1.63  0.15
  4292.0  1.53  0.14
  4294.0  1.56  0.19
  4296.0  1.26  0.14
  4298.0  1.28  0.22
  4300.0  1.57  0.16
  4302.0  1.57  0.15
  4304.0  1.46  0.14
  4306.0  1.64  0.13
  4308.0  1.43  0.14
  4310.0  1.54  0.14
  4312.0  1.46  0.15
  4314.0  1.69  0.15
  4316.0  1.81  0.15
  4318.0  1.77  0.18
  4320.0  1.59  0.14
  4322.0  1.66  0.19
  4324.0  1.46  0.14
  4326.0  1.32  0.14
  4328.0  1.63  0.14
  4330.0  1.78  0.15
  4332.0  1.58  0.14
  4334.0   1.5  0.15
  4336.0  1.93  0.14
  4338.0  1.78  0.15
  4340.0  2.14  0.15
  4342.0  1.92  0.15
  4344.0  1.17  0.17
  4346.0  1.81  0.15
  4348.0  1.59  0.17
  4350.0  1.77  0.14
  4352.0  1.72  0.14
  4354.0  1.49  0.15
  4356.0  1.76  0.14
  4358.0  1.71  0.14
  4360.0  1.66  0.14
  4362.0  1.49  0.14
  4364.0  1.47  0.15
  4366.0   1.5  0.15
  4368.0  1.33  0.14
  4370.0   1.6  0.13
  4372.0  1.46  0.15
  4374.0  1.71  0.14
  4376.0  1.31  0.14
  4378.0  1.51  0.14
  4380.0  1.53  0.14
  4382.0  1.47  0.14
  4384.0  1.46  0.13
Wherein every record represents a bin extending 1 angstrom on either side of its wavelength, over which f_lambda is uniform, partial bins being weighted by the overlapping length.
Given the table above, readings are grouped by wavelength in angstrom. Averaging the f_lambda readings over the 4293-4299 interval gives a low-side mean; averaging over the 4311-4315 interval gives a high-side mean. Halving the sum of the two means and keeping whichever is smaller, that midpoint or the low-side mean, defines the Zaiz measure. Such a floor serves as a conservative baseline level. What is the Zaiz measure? 1.37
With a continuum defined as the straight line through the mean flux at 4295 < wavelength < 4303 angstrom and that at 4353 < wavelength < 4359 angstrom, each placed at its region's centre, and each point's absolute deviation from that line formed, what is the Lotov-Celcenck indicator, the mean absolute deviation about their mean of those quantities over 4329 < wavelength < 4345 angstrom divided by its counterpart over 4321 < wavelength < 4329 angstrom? 2.8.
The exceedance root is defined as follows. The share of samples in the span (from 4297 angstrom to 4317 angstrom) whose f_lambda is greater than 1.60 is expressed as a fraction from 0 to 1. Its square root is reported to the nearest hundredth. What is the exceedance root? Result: 0.55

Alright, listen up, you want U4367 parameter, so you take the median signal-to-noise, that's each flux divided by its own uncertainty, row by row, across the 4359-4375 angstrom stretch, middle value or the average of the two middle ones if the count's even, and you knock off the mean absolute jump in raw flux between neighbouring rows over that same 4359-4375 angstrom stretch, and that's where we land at 10.2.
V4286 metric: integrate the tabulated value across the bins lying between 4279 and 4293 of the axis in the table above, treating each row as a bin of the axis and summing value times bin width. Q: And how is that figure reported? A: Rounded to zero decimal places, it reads 20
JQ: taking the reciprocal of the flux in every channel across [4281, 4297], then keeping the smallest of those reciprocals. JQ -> 0.61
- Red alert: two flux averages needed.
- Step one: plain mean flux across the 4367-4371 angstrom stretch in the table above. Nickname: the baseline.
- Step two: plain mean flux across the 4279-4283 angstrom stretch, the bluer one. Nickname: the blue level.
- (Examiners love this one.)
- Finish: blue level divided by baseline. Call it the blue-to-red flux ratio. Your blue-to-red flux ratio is 0.98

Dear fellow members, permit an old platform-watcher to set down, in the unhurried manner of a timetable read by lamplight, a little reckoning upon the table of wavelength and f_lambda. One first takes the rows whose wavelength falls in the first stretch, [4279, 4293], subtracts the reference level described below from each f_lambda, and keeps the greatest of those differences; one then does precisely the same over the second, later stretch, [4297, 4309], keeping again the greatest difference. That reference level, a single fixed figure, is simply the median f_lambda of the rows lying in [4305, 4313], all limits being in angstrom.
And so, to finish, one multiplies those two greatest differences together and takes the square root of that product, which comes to 0.135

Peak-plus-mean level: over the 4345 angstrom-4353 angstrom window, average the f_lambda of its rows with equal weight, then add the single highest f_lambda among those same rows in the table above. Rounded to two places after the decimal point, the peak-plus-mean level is 3.53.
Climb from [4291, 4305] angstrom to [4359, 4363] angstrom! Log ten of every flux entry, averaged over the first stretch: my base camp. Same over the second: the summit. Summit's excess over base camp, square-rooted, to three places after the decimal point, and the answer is 0.183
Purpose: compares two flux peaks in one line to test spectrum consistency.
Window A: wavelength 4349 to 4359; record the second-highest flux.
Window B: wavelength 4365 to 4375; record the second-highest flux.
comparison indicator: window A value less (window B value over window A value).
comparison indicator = 0.85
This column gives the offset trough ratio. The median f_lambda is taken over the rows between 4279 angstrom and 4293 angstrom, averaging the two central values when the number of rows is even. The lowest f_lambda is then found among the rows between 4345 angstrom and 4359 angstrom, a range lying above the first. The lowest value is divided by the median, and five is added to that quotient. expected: 6.03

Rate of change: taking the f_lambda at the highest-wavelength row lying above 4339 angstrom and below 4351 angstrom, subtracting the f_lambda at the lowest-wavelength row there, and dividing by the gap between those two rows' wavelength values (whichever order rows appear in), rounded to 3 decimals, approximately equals -0.037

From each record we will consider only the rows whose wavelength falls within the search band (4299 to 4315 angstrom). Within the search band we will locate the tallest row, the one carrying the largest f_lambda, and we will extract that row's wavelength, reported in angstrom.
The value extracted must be 4314.0 angstrom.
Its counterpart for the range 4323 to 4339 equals 4336.0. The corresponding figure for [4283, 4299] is 4290.0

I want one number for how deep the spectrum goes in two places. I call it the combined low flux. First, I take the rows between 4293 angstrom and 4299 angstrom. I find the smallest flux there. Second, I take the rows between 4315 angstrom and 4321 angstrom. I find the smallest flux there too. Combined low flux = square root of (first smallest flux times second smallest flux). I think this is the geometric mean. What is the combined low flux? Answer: 1.42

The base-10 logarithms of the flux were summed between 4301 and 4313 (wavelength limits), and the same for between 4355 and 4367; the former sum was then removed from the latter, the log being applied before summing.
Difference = 0.13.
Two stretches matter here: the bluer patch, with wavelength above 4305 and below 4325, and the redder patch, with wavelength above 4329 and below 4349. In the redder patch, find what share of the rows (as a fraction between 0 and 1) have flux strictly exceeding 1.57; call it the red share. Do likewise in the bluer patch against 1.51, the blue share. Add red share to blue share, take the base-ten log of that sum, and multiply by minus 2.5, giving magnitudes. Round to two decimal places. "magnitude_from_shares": -0.44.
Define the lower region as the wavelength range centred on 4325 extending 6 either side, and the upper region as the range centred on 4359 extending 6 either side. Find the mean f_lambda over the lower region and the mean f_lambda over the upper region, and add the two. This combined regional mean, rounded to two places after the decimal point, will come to 3.17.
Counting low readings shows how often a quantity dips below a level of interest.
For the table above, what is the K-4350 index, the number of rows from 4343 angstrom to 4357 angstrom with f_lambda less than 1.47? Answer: 1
